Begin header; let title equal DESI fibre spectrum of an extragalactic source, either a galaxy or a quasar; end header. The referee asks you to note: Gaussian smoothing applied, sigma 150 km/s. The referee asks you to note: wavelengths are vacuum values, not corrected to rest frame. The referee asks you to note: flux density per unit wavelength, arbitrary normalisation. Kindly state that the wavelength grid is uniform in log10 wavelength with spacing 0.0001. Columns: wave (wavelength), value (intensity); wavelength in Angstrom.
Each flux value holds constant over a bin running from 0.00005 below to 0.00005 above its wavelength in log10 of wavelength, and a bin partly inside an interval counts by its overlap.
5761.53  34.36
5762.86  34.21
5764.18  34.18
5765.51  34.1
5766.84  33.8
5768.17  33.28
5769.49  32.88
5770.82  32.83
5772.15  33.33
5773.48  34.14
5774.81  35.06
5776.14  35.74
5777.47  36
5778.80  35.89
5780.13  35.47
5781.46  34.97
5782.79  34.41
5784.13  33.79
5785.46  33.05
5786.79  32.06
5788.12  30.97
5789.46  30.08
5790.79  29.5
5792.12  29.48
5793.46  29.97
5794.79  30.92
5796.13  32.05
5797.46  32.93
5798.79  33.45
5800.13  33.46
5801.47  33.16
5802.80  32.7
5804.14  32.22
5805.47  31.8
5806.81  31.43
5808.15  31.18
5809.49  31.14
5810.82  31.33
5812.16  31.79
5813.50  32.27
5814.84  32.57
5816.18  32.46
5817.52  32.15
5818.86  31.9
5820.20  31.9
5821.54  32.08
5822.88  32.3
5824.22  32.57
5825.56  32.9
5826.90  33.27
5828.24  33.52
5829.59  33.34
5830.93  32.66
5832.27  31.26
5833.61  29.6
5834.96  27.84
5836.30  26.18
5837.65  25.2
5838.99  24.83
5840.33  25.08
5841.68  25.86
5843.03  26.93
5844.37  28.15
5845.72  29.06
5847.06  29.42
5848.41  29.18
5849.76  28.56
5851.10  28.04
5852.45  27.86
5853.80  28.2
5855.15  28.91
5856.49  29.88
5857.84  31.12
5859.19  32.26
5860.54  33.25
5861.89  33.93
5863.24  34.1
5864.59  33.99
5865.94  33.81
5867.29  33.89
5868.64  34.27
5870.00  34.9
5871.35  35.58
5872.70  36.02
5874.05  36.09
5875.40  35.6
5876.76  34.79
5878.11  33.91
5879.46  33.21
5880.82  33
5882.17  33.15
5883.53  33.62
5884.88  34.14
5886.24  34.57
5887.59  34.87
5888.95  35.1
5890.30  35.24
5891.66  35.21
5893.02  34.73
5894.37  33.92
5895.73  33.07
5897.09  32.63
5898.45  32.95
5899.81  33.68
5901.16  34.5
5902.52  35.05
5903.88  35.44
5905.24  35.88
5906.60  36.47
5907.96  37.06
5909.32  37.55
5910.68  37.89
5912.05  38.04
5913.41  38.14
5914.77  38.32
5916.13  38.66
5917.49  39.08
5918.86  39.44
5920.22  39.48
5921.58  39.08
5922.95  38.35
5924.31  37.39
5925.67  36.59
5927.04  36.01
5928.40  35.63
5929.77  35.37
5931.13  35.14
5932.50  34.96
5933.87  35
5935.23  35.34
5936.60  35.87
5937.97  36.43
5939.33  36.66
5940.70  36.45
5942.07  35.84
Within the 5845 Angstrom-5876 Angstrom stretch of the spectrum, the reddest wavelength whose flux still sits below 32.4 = 5859.19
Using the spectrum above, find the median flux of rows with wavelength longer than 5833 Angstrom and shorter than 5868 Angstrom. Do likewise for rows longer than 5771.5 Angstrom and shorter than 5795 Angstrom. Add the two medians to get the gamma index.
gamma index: 62.5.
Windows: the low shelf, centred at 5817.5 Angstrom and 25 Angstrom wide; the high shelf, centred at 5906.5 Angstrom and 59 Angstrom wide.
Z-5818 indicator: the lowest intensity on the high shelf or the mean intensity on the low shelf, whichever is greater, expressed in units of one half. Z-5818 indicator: 65.3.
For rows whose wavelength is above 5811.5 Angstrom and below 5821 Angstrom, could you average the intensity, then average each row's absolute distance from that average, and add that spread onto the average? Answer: 32.4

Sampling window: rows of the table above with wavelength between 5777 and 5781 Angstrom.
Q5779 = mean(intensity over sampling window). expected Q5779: 35.8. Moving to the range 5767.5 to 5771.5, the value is 33.0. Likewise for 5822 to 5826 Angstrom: 32.6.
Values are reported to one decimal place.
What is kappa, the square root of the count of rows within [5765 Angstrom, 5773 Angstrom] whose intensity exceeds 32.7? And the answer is 2.4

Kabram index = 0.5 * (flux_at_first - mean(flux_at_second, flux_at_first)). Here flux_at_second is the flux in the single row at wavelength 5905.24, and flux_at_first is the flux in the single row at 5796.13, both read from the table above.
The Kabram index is -0.96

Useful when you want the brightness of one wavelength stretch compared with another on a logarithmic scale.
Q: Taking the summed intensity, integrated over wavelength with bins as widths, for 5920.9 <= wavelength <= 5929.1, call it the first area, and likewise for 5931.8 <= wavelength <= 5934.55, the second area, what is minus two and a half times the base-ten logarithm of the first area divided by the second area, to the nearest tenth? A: -1.3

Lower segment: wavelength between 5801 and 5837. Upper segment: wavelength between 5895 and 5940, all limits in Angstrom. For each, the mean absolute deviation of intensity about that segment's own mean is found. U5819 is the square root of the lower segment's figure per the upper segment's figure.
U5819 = 0.82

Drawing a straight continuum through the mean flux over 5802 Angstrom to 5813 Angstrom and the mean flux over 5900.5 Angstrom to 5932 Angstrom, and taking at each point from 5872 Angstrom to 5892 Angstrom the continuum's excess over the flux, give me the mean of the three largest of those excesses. 2.26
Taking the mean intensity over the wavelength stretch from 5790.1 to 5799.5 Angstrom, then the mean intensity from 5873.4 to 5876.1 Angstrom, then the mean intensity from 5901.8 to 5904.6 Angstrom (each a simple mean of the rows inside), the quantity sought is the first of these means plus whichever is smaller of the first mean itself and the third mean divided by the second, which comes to 32.2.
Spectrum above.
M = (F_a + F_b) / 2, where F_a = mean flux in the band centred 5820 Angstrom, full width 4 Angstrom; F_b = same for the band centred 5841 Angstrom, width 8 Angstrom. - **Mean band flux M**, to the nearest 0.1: 29.0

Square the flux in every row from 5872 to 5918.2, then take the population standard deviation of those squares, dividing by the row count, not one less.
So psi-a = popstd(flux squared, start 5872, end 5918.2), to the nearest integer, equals 130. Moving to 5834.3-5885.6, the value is 213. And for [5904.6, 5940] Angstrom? 107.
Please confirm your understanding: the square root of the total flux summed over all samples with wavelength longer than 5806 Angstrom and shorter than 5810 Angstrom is 9.7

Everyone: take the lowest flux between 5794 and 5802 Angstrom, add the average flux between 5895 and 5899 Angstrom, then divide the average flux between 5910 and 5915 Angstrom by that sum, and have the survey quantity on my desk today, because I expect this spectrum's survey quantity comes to 0.597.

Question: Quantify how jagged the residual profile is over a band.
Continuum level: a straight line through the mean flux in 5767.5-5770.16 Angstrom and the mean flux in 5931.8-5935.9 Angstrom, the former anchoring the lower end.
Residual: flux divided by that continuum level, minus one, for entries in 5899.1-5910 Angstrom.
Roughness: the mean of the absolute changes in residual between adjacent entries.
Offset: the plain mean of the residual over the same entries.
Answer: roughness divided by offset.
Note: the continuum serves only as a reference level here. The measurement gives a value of 0.6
